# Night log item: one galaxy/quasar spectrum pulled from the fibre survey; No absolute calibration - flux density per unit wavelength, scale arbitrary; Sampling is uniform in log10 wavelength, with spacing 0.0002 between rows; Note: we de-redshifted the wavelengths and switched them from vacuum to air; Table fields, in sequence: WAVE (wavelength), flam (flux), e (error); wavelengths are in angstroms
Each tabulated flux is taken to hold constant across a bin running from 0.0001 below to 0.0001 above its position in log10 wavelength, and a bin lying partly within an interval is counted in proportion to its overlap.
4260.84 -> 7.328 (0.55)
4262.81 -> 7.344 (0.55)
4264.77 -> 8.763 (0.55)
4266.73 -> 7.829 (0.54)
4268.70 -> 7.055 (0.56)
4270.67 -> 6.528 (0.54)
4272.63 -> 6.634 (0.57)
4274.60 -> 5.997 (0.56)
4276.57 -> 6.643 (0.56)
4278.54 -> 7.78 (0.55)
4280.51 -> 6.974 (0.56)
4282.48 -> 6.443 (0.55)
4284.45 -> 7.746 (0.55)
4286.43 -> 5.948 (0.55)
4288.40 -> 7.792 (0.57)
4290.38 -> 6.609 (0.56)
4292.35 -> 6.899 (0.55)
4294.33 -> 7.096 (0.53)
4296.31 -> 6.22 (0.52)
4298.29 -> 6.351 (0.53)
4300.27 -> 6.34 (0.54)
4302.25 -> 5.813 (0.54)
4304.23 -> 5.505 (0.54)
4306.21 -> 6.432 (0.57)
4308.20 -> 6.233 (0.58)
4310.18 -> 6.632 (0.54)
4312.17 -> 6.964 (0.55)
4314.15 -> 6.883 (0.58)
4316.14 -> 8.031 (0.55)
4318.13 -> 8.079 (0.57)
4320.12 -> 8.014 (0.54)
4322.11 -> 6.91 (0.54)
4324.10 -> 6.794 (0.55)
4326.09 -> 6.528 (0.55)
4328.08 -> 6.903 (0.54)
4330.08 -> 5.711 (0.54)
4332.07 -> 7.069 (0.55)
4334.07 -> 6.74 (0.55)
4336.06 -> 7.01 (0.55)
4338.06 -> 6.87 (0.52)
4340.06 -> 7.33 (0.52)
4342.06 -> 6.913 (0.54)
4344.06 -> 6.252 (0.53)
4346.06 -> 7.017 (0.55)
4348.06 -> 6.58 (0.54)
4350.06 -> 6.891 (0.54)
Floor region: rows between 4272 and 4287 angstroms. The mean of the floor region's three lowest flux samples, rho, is 6.1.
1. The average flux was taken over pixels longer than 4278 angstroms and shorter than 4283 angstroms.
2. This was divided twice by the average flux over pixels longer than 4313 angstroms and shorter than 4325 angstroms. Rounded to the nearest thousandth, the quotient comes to 0.127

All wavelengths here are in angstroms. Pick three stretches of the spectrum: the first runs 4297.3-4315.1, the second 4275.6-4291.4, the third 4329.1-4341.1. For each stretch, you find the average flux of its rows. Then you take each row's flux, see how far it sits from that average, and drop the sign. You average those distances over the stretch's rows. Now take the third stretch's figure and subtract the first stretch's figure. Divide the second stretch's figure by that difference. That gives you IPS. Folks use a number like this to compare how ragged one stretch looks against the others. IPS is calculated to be 15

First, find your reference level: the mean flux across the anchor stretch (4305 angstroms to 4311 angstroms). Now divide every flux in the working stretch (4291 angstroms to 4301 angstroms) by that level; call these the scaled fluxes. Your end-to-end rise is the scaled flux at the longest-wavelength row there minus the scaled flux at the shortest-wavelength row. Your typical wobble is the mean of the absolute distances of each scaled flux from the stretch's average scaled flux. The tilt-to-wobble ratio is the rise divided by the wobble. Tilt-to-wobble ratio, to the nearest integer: -2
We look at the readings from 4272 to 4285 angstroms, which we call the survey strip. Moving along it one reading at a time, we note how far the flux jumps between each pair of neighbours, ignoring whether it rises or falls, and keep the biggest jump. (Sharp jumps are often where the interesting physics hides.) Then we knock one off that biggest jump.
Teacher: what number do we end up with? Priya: 0.3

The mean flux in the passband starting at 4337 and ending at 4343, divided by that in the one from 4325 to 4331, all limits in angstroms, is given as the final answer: 1.10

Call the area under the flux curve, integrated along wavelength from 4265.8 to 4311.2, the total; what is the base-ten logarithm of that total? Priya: 2.48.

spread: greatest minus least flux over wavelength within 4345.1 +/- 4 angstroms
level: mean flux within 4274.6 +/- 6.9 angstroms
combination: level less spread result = 6.0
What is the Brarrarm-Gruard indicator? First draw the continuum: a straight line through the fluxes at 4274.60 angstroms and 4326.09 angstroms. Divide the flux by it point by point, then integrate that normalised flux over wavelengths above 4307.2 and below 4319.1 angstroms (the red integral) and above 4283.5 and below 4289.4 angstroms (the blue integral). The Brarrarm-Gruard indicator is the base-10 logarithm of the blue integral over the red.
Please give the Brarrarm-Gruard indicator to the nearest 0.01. -0.28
